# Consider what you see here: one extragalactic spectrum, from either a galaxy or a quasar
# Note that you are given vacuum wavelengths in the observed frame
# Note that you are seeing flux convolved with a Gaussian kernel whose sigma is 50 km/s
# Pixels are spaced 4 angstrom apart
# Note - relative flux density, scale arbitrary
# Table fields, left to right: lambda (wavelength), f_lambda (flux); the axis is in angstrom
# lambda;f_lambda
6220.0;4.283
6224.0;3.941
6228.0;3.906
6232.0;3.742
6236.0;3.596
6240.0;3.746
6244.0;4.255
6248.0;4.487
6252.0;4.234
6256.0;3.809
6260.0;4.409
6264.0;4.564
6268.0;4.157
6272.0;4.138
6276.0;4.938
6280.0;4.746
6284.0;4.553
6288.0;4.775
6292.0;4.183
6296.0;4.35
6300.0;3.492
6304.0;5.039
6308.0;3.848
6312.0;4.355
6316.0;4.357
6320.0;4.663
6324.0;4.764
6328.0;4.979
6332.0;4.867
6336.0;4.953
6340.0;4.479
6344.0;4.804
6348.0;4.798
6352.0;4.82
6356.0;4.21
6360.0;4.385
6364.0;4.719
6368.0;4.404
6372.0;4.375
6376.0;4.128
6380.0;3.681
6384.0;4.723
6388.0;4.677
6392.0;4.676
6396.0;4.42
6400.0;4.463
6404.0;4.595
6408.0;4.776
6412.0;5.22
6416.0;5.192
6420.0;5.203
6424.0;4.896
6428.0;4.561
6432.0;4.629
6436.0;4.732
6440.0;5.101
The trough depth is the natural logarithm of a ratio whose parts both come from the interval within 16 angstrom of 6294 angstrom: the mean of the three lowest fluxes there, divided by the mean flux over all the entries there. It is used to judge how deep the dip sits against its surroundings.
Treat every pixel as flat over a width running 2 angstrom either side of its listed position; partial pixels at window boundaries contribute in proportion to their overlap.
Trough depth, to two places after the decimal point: -0.13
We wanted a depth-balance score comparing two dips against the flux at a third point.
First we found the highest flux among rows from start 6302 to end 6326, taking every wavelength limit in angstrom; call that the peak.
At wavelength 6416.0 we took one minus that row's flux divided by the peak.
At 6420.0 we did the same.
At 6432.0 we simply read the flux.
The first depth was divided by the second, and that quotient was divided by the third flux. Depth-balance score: 0.20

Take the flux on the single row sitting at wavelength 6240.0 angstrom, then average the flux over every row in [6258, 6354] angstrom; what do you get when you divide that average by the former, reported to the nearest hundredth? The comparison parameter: 1.21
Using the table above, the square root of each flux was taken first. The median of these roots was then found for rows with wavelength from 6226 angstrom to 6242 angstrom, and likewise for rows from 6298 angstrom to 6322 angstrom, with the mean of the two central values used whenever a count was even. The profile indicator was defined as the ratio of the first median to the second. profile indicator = 0.93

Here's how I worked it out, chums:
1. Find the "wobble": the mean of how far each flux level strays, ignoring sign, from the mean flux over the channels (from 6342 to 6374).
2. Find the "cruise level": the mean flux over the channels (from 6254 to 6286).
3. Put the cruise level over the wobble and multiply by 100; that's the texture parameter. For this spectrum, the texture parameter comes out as 1999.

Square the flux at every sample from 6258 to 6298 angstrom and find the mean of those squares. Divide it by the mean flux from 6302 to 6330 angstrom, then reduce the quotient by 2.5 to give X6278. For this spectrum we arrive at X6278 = 1.9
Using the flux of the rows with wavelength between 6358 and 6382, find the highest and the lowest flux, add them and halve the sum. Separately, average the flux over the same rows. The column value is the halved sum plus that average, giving 8.5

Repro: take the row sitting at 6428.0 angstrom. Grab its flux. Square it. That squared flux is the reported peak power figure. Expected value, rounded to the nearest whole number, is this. 21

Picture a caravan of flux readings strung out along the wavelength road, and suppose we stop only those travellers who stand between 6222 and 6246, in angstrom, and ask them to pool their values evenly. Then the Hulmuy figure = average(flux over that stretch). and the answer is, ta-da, 3.86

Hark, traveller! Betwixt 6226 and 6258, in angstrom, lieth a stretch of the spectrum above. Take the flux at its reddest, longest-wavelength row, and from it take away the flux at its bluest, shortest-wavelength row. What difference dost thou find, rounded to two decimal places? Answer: -0.10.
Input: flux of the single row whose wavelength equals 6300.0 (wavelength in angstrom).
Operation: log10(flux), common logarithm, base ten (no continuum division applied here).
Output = 0.54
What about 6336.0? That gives 0.69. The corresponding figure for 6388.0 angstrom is 0.67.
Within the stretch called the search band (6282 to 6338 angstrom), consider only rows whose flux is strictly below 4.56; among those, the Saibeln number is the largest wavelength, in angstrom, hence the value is 6316.0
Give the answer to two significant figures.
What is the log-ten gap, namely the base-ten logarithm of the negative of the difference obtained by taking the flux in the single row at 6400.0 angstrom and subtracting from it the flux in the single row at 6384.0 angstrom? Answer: -0.59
